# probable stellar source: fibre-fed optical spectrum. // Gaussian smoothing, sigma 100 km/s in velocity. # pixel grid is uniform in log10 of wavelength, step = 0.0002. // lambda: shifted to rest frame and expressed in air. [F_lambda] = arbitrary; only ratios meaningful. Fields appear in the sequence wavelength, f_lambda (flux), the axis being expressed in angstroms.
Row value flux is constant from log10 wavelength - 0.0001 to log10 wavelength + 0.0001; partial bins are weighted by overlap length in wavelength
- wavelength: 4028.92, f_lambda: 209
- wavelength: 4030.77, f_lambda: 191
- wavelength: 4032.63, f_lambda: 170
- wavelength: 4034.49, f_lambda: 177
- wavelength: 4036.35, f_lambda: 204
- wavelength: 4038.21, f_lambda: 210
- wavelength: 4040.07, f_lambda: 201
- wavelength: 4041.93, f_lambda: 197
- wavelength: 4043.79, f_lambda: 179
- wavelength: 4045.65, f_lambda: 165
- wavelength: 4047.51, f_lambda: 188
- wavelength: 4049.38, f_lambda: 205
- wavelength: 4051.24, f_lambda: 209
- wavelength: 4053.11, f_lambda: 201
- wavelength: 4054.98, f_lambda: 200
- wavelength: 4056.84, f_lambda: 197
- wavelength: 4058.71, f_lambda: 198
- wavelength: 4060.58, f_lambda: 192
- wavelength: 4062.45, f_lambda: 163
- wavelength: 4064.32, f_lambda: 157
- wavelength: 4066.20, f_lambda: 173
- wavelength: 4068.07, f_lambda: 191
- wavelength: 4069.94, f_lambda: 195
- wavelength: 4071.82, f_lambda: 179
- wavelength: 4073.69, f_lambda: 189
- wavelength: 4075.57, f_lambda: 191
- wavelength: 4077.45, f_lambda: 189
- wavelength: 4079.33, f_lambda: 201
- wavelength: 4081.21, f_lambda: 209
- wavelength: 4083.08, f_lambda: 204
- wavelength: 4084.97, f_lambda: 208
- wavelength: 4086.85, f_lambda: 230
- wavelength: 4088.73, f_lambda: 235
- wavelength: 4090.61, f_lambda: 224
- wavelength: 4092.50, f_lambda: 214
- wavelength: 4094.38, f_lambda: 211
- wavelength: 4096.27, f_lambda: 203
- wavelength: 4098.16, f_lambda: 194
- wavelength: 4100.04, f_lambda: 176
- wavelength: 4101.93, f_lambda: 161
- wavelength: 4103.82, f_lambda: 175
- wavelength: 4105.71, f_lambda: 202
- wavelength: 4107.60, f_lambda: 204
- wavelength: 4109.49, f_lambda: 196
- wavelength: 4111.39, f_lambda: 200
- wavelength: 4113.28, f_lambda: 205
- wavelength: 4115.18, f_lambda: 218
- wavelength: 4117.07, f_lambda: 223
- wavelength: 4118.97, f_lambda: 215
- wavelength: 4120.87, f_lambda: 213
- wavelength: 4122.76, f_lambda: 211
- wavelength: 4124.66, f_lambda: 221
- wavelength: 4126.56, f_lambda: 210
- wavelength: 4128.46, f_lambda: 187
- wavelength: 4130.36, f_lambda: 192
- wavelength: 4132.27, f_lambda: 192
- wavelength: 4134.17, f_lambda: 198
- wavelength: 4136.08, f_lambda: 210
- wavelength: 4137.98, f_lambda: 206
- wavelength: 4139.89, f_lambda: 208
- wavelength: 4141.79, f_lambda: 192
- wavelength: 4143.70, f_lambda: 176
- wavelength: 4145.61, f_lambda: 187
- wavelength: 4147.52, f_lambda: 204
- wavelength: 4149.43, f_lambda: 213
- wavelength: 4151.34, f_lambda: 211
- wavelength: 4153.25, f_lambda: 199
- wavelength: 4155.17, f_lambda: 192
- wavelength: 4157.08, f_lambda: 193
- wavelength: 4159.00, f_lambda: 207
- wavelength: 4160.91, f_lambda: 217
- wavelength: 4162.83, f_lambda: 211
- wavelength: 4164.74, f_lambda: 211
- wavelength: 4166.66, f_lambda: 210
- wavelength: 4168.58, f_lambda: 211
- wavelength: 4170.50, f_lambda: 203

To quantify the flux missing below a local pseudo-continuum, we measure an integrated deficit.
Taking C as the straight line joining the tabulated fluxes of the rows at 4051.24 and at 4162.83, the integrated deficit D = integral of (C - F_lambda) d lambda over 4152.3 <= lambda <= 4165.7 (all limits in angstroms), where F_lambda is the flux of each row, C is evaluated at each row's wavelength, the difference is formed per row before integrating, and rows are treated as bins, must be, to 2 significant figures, 89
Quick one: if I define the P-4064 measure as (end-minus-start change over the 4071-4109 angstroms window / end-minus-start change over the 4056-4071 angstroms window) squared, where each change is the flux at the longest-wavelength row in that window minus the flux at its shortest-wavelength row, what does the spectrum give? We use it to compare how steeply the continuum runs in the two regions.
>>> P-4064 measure 156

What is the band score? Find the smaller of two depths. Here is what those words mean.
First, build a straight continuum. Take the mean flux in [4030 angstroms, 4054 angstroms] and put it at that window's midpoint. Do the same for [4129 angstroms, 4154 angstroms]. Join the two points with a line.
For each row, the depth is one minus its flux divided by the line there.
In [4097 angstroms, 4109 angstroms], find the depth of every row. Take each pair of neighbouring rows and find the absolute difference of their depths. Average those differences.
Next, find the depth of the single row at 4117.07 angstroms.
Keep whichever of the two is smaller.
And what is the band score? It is -0.13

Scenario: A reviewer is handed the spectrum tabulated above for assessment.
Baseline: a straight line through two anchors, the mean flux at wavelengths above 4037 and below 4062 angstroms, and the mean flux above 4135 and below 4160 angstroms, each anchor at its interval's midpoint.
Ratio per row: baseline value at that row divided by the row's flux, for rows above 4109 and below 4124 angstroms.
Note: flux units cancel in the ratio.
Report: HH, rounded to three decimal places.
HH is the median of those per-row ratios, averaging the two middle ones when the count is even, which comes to 0.937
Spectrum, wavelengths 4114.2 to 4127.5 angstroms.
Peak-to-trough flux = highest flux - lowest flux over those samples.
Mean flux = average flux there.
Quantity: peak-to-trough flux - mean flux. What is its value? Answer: -203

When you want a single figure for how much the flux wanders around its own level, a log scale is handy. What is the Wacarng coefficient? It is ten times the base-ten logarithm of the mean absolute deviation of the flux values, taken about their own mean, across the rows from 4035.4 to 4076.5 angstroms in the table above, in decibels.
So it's 10.7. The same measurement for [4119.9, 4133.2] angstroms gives 10.6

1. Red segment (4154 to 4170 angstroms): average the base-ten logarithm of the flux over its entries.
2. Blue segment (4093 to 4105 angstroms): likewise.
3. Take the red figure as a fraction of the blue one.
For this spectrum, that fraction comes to 1.02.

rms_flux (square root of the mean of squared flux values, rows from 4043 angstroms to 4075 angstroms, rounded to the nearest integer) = 188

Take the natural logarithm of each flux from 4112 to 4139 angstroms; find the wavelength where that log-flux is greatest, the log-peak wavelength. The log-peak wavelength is 4117.07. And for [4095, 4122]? 4117.07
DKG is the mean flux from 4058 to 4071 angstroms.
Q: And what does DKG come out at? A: 181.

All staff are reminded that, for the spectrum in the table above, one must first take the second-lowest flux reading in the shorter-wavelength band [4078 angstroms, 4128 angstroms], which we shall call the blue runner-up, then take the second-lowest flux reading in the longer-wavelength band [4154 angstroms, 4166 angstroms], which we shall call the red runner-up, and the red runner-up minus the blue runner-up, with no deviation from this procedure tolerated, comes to 18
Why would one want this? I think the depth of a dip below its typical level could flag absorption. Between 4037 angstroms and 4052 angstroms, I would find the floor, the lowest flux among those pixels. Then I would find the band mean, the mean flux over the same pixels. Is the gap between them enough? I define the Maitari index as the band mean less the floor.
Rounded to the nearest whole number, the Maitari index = 29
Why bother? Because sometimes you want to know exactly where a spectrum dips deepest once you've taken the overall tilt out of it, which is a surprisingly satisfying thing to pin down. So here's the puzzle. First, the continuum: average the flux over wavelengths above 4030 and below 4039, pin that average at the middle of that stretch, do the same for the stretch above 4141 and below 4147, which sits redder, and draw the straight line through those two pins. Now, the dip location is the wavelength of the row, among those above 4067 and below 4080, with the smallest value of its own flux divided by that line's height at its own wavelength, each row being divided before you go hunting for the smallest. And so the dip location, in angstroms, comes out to 4071.82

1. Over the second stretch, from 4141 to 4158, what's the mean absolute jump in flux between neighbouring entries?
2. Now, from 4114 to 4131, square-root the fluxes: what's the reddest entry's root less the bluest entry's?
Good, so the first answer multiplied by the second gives -8.5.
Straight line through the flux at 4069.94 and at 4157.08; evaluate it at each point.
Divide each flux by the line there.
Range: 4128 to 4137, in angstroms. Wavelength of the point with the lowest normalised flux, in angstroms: 4128.46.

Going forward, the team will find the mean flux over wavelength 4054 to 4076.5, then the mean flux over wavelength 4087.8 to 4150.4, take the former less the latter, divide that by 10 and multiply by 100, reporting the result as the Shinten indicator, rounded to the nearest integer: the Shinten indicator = -169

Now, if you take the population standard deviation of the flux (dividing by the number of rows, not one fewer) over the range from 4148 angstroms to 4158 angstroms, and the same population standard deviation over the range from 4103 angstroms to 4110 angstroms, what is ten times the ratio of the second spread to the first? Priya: 13.0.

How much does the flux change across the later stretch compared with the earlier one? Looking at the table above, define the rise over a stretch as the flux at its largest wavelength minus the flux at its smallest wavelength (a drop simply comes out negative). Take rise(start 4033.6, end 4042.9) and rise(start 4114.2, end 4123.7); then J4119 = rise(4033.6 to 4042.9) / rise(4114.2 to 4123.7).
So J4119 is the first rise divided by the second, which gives -2.9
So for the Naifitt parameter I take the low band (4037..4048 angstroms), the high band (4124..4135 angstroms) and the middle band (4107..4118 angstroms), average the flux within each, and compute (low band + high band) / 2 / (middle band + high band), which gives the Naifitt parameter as 0.48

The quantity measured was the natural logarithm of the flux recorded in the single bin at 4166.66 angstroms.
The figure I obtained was 5.35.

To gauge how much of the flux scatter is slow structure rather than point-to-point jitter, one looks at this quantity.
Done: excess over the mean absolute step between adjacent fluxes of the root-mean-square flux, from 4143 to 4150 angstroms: 183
